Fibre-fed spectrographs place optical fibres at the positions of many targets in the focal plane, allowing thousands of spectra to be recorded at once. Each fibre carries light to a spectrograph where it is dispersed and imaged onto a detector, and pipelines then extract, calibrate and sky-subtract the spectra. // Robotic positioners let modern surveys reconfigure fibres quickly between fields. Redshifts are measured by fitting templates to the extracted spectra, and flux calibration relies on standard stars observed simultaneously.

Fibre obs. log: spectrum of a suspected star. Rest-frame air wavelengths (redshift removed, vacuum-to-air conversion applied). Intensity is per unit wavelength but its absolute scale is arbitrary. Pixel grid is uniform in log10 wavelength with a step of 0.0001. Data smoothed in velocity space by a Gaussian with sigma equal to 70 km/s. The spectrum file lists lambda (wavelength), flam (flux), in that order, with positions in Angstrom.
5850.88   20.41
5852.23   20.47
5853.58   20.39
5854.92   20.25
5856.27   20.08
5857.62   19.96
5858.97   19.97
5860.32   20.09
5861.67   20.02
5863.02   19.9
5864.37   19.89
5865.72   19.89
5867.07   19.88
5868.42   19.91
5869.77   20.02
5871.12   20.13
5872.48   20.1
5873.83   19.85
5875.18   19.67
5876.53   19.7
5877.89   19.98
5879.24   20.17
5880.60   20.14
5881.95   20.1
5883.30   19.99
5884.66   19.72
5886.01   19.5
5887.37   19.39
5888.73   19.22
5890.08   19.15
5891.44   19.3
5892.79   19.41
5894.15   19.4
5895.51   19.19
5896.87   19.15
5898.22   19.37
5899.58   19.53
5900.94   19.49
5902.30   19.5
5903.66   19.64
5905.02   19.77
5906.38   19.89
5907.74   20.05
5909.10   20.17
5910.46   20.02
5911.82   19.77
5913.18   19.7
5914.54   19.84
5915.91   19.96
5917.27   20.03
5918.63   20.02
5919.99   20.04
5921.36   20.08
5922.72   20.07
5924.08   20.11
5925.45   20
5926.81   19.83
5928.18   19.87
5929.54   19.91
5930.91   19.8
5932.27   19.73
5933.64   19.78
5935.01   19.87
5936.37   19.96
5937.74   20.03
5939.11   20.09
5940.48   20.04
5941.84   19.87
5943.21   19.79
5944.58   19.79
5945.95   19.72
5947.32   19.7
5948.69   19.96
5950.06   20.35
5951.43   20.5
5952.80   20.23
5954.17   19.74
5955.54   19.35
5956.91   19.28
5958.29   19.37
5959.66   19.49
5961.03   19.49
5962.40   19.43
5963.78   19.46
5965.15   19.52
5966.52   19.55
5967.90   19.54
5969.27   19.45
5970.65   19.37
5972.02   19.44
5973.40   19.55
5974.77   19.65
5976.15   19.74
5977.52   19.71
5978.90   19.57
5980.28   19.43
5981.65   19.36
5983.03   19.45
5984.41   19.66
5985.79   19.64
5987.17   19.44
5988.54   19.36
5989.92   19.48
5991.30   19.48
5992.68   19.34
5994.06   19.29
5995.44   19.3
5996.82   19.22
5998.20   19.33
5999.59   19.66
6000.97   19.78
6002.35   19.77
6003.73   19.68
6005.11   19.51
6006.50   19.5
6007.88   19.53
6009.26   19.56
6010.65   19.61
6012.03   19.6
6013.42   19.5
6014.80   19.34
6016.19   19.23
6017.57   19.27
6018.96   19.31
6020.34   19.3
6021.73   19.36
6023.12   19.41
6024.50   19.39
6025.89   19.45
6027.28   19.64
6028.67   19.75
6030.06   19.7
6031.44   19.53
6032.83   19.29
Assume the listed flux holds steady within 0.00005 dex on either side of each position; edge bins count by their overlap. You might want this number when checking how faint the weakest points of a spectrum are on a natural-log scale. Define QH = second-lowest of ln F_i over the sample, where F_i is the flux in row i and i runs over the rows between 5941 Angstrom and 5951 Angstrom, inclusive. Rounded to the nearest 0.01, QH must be 2.98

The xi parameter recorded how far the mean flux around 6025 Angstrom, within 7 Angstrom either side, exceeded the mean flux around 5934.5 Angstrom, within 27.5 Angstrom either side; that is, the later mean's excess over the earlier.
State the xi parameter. -0.40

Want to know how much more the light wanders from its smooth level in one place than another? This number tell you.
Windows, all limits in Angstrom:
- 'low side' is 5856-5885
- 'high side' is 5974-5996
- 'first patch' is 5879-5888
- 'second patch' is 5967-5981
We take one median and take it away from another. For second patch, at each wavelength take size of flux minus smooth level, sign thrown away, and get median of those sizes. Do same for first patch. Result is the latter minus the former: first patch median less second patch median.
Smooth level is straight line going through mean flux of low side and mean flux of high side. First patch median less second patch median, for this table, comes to 0.11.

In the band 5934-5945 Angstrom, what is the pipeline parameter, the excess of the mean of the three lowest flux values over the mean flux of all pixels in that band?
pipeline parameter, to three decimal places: -0.113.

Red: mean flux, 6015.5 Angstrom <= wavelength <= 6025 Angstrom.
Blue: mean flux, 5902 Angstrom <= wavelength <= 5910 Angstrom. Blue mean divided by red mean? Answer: 1.03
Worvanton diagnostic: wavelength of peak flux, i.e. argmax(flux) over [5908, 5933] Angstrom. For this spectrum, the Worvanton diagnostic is 5909.10 Angstrom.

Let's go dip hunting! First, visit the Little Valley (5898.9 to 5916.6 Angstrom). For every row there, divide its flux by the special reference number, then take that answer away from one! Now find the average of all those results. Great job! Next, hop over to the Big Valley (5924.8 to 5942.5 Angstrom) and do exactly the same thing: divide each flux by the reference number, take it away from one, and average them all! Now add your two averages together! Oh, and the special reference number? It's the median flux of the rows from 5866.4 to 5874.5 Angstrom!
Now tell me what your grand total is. 0.011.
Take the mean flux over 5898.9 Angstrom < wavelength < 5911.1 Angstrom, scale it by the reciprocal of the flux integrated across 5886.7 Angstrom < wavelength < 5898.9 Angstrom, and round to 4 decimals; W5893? 0.0840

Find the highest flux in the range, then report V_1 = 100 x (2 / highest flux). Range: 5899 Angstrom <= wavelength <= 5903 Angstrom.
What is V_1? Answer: 10.2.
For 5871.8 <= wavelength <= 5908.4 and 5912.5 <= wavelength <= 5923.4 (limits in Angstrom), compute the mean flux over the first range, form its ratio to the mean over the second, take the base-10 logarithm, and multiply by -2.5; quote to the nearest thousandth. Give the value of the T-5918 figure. 0.018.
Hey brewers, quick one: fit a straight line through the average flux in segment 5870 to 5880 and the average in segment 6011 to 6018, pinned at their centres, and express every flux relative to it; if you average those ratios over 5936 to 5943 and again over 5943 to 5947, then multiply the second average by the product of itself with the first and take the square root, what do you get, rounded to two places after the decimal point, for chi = 1.01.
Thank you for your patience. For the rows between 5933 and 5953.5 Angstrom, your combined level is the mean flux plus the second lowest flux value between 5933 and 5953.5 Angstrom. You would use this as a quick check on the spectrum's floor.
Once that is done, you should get 39.7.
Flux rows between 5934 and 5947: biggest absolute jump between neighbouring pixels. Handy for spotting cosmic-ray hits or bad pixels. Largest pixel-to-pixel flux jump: 0.17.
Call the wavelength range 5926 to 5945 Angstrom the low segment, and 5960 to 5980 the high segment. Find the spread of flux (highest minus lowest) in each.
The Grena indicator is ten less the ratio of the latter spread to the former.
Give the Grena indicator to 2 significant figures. 9.0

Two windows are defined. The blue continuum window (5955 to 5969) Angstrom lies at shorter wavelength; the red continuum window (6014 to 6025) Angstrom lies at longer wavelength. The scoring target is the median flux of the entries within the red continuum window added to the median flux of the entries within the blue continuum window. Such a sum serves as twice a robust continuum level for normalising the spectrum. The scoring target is 38.8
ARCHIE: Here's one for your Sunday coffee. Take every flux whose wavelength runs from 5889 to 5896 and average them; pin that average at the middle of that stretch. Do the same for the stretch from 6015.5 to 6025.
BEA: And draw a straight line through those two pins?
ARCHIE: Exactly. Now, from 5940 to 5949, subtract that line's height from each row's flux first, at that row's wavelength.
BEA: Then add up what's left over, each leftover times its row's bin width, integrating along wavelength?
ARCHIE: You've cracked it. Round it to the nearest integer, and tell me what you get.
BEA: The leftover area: 5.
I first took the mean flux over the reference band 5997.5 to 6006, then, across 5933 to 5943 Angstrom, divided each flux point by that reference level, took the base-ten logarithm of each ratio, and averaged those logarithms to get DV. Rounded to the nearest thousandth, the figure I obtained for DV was 0.007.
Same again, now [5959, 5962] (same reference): -0.003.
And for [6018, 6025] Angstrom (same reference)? -0.006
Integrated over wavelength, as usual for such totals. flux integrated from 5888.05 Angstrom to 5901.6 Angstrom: 262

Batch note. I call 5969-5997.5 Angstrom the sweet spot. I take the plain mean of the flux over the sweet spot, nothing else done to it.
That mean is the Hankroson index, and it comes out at 19.5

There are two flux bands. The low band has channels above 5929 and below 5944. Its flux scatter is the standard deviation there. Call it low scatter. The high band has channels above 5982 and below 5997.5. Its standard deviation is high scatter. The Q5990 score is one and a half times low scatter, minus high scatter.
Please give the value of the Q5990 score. 0.0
